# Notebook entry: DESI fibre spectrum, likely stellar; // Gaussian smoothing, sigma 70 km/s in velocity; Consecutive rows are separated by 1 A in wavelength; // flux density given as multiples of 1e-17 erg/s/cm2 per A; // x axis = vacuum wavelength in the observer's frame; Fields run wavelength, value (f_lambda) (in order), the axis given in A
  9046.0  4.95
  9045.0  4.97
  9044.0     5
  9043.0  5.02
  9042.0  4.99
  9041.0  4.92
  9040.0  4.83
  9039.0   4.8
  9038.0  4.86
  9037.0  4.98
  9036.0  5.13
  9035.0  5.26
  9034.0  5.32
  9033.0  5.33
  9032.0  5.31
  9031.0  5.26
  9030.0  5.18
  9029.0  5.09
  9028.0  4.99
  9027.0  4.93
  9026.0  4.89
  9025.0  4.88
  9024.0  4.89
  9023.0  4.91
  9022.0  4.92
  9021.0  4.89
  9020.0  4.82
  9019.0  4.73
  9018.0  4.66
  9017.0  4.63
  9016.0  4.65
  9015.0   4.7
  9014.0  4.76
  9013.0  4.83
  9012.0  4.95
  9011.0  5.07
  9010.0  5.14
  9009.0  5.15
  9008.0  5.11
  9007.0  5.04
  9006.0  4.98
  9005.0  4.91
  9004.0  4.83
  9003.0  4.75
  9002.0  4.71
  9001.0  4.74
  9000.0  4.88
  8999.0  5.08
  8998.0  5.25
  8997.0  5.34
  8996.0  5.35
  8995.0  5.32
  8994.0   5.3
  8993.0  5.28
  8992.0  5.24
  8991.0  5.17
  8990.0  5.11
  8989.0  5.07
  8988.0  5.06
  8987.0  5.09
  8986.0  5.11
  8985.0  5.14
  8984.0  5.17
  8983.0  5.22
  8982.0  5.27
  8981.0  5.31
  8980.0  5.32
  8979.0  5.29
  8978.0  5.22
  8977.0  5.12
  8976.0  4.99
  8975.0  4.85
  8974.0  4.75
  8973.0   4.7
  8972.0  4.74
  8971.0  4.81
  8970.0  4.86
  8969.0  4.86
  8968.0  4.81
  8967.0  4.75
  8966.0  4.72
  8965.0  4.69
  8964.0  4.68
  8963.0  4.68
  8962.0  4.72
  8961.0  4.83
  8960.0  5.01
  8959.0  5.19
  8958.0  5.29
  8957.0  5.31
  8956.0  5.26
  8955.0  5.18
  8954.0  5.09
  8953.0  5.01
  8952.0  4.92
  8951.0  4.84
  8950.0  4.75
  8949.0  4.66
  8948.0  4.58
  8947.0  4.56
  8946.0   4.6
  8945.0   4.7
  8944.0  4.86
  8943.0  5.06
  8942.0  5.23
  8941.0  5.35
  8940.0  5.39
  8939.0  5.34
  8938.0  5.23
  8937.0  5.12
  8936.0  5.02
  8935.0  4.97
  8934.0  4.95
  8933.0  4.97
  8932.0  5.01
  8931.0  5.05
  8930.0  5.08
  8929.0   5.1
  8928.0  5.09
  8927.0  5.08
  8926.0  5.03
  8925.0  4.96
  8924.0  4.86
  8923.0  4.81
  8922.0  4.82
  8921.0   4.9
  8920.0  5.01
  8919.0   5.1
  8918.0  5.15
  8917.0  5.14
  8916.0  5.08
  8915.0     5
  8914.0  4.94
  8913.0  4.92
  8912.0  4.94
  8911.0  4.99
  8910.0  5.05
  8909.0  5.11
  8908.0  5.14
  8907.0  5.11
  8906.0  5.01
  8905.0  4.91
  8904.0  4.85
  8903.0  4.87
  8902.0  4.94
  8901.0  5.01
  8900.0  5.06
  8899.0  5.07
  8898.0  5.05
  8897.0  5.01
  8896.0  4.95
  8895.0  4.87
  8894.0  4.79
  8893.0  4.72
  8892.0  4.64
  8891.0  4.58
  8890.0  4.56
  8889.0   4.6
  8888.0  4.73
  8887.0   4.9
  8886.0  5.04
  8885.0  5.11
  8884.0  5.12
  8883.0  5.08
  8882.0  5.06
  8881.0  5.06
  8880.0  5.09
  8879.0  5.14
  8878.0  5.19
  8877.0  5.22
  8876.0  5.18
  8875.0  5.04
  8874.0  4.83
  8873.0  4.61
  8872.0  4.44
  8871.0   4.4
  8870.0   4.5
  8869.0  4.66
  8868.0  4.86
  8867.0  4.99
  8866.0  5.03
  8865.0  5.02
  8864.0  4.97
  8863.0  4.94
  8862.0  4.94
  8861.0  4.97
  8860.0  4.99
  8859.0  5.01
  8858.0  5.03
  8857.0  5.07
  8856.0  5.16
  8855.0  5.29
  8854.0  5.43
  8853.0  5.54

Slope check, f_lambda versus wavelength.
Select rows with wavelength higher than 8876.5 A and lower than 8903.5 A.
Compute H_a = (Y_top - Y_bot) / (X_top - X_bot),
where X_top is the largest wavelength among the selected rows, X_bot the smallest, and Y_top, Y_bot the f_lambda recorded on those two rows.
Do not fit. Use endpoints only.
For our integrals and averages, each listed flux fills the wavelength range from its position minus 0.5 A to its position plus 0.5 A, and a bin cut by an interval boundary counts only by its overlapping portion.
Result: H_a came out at -0.013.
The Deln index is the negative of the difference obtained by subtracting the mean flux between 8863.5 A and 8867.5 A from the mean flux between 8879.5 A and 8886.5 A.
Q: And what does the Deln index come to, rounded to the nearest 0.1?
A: -0.1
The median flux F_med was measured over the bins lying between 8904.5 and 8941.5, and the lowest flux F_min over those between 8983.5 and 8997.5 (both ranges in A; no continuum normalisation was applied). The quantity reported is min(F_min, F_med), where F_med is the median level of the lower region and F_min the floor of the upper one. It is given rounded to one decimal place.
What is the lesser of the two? 5.0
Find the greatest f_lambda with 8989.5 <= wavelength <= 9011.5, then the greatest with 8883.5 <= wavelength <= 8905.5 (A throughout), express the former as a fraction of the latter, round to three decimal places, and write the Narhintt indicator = 1.045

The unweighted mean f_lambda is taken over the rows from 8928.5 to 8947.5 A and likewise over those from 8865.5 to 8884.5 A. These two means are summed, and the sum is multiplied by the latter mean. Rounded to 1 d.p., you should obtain 49.0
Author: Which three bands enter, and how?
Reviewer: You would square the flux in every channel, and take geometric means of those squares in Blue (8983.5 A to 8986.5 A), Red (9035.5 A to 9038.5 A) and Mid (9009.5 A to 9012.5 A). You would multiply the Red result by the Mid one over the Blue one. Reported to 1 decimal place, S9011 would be 24.1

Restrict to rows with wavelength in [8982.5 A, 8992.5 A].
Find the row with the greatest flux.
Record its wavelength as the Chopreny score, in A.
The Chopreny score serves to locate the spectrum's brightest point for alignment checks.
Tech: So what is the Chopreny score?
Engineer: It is 8992.0 A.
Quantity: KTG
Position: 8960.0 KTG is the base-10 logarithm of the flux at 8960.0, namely 0.700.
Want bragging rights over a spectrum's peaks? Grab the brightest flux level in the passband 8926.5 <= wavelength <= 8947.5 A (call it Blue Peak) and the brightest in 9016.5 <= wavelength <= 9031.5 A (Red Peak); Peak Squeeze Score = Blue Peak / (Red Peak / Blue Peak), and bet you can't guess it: 5.52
